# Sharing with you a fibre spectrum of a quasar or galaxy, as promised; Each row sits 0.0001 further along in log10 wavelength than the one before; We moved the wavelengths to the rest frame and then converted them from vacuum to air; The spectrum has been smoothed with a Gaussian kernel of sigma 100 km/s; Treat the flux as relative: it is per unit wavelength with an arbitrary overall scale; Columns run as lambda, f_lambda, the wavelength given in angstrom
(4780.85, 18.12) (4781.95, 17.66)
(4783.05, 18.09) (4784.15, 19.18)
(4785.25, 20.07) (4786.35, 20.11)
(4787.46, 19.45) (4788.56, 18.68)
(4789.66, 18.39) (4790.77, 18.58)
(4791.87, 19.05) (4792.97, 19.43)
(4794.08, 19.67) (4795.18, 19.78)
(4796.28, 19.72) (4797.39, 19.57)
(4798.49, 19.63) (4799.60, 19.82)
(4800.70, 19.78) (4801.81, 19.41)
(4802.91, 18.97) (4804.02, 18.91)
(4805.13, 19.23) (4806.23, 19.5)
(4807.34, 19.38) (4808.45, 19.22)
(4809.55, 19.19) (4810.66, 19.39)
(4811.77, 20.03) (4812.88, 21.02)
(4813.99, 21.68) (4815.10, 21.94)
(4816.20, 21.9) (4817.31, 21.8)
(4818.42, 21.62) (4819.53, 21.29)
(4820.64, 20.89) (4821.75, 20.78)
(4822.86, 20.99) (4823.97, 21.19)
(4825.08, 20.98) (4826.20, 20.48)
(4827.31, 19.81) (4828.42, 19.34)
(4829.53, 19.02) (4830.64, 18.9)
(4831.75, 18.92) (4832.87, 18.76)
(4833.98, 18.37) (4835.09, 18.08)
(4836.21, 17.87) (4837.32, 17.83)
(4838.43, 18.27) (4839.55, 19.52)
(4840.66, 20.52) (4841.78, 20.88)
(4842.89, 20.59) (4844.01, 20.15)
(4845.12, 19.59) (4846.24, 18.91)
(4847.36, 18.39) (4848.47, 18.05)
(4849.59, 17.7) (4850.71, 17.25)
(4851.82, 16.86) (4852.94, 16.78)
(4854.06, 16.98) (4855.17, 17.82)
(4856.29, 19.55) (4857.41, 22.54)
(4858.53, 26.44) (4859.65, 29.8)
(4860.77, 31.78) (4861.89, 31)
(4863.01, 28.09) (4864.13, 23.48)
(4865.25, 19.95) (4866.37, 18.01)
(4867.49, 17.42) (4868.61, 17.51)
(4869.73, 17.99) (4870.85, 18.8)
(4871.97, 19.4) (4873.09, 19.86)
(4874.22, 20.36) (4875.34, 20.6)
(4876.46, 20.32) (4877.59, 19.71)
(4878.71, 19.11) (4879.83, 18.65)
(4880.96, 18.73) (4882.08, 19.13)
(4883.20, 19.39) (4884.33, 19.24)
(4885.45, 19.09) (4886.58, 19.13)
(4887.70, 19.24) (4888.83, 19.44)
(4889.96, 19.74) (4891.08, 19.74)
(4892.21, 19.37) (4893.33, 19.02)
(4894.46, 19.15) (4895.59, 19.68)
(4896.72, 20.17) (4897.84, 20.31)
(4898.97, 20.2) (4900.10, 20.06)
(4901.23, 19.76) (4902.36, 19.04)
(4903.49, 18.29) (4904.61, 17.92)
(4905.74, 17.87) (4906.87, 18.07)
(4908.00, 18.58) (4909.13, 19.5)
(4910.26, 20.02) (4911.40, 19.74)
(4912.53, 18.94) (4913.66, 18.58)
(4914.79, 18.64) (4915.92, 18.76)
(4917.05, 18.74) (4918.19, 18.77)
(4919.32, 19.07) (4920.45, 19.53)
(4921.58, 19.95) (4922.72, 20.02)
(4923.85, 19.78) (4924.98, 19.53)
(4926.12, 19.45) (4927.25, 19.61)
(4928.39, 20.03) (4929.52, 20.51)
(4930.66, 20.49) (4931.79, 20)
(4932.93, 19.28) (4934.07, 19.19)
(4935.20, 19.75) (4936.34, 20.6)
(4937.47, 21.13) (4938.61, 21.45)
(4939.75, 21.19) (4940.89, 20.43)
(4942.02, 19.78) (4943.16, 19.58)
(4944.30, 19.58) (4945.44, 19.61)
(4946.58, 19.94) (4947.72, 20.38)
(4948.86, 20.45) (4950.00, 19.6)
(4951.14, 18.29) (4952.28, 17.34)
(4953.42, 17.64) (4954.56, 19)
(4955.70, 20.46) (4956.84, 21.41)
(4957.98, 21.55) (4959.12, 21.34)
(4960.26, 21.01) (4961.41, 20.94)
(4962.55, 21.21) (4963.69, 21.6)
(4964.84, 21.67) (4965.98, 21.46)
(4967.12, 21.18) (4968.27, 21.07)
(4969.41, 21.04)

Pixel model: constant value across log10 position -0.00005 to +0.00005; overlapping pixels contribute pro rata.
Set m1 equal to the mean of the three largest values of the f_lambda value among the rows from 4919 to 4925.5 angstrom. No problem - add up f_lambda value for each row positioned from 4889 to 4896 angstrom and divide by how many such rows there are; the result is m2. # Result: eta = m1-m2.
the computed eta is 0.5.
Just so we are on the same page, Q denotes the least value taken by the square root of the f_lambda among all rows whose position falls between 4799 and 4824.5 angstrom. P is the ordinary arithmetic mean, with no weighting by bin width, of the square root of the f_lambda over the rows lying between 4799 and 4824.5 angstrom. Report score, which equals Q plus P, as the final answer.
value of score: 8.86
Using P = 4.51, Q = 4.35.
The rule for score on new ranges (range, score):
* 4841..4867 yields 8.69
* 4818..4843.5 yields 8.67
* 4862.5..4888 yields 8.61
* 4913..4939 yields 8.75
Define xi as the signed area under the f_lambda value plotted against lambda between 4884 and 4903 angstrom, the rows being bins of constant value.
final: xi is 371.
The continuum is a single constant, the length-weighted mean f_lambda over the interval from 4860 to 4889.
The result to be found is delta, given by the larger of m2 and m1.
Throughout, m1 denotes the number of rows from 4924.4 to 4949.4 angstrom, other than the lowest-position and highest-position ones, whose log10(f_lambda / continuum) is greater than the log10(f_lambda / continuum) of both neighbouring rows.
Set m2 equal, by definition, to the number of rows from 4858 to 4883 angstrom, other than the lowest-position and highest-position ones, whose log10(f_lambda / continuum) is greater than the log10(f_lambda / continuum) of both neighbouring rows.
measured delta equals 2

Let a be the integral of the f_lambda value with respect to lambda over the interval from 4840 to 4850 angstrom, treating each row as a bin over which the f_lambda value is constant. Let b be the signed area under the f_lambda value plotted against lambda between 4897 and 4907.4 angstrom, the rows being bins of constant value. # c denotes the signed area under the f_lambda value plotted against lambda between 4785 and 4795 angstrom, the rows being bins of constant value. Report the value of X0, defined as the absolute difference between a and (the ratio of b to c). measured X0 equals 193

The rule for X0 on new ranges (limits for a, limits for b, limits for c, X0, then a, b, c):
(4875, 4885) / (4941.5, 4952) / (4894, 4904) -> 193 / 194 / 206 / 196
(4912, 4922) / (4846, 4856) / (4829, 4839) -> 189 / 190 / 177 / 184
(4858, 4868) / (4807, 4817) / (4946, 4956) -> 250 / 251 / 205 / 192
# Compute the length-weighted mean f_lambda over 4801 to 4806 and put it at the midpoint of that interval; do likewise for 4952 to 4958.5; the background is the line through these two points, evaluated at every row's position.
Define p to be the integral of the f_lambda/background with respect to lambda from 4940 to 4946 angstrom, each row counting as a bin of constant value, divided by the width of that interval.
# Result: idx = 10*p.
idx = 10.1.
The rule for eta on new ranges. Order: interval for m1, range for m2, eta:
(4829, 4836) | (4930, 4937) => -0.9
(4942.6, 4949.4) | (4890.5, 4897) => 0.7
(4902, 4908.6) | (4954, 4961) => -2.2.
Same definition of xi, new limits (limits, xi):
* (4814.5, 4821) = 140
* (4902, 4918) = 300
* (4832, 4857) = 465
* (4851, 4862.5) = 263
